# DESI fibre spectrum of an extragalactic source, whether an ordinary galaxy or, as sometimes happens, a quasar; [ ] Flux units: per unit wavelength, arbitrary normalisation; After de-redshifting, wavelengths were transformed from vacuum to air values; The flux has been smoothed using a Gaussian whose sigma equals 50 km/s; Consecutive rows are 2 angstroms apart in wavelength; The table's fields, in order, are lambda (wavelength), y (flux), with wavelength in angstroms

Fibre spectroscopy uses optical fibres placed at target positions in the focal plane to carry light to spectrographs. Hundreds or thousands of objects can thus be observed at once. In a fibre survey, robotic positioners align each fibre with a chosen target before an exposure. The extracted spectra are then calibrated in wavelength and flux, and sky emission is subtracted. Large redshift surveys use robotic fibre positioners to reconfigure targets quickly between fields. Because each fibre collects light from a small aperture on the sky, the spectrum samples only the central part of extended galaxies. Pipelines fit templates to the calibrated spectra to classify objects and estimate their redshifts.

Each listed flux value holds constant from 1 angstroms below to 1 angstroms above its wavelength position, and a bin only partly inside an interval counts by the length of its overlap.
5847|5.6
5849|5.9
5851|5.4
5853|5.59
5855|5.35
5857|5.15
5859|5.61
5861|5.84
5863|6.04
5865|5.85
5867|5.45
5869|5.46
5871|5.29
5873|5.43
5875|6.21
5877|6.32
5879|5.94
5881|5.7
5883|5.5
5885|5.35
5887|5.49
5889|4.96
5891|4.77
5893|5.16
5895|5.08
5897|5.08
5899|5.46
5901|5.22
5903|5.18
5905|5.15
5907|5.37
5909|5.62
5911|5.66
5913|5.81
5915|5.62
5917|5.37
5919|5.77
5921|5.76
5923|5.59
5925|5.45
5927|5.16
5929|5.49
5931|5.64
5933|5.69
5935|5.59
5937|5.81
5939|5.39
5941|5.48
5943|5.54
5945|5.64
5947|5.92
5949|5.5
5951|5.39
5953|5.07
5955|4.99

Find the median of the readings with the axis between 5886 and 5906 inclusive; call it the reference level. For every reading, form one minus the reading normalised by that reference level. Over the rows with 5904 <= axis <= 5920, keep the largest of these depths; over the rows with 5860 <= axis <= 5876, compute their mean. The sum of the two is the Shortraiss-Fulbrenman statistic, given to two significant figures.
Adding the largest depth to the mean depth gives -0.10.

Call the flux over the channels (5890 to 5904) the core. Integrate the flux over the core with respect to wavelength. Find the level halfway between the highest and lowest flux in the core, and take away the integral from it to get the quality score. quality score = -66.8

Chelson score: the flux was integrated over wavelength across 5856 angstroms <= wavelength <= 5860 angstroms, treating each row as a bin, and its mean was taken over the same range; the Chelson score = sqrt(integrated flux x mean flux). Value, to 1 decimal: 10.8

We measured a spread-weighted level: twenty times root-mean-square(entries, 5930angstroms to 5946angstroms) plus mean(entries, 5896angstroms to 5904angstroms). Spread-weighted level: 117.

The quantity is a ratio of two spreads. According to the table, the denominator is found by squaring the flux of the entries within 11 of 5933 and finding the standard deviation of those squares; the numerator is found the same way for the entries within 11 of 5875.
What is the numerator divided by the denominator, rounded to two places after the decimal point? 2.19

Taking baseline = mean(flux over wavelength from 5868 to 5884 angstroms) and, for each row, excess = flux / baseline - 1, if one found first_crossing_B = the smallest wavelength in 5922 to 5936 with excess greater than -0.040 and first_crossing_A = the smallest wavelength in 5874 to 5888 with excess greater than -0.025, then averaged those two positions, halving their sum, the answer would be 5899 angstroms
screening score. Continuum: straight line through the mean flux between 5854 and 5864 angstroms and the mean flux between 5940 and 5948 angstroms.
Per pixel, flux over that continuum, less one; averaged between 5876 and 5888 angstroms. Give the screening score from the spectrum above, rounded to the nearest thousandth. 0.019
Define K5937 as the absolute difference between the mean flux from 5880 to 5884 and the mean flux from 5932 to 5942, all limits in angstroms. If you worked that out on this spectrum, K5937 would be 0.0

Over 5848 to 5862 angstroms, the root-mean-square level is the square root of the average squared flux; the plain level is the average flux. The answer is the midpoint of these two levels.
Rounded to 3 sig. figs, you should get 5.55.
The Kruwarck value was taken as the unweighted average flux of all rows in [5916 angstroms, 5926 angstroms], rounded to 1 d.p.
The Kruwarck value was 5.6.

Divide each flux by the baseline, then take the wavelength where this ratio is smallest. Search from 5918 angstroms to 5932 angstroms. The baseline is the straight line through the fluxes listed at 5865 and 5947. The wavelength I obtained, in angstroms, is 5927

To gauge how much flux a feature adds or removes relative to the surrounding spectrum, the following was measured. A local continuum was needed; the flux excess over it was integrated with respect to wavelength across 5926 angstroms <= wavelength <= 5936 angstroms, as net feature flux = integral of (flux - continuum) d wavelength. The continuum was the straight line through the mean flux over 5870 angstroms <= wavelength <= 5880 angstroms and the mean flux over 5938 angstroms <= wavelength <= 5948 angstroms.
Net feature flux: -1.2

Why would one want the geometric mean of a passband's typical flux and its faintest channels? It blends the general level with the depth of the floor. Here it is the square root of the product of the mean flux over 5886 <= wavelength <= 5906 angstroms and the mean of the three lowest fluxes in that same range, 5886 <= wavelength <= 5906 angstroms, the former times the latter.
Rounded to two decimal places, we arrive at 5.04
